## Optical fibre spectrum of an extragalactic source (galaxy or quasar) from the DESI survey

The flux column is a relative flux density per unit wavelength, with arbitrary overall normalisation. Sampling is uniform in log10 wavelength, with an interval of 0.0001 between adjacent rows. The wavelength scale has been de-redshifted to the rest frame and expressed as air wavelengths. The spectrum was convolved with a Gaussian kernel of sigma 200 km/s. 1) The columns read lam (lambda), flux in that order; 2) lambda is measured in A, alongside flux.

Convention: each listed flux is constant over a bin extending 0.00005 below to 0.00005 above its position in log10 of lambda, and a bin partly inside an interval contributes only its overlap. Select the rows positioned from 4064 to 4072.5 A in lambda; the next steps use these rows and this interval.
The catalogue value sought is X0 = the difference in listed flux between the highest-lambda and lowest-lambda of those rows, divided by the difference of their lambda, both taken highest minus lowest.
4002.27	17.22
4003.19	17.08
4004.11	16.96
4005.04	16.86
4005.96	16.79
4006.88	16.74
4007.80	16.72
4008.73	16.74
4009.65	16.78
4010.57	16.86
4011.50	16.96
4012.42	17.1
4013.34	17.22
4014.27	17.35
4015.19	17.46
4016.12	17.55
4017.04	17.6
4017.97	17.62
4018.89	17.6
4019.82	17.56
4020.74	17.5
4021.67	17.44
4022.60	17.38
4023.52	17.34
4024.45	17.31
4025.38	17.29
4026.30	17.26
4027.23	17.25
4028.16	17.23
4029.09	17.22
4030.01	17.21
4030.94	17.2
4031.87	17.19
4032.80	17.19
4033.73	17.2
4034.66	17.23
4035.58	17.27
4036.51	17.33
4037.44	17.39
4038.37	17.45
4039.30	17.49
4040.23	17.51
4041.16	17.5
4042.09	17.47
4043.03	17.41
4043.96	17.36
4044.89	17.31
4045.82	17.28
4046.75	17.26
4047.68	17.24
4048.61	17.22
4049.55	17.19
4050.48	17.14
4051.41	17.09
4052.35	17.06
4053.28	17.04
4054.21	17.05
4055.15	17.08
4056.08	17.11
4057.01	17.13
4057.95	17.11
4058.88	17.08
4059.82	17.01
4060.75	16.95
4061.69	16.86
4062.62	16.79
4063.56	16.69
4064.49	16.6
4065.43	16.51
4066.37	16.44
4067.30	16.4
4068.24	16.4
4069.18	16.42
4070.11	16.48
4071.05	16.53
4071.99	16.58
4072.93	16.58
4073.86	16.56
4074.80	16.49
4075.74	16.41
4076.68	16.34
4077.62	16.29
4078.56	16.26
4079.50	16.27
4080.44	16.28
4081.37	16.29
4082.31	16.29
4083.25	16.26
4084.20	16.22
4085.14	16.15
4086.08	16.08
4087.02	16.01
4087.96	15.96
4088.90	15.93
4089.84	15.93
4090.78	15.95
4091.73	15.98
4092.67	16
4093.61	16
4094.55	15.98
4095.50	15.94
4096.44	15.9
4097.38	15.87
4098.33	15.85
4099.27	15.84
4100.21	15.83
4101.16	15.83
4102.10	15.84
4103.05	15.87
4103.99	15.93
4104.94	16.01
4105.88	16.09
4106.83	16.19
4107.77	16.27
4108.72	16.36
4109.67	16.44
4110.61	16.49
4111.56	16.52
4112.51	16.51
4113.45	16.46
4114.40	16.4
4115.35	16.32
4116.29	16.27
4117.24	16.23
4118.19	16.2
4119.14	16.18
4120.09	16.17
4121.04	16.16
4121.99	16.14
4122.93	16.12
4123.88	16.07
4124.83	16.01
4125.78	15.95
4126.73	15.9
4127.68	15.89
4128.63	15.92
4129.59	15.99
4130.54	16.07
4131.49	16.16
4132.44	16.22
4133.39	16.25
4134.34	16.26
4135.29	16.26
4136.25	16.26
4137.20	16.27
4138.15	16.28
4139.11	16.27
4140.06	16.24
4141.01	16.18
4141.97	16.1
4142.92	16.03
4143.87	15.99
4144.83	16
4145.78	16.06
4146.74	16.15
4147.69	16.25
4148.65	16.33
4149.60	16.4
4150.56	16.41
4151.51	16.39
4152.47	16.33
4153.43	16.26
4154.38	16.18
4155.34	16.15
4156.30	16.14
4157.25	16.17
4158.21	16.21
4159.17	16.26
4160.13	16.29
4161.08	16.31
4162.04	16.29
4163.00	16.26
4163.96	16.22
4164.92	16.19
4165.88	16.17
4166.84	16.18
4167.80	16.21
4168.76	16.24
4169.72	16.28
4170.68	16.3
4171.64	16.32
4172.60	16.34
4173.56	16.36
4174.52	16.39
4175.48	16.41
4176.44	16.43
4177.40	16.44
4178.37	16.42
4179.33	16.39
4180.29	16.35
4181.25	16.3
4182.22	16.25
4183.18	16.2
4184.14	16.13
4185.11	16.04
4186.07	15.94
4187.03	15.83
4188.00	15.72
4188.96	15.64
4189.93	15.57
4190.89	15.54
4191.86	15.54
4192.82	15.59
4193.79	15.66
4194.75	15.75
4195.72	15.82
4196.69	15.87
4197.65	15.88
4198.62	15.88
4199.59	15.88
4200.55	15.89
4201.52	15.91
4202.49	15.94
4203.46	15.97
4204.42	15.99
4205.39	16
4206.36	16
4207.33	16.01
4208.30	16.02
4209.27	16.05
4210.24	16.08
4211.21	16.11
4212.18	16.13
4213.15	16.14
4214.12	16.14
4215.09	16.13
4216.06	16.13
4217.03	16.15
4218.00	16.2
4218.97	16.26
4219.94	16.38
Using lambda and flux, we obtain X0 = -0.003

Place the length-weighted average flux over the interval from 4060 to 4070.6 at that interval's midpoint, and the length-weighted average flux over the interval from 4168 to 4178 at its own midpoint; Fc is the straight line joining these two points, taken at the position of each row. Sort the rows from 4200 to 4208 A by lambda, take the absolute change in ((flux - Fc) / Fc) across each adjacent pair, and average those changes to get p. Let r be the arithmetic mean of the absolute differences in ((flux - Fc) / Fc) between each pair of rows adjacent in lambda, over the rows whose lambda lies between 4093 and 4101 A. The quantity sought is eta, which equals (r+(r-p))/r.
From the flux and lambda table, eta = 1.1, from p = 0.0012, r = 0.0013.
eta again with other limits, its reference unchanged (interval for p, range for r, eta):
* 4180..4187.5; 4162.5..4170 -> -0.5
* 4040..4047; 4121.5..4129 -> 1.1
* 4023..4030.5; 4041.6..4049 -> 1.5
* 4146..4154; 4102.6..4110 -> 1.3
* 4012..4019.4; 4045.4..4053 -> -0.7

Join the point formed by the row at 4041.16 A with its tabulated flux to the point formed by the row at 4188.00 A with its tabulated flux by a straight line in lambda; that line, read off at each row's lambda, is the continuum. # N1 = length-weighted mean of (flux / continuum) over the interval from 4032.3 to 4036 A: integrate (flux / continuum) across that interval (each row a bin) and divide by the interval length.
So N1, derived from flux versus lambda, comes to 0.98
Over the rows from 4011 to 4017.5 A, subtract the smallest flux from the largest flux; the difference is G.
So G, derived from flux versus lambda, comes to 0.64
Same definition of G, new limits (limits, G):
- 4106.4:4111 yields 0.30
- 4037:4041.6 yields 0.12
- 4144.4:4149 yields 0.33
